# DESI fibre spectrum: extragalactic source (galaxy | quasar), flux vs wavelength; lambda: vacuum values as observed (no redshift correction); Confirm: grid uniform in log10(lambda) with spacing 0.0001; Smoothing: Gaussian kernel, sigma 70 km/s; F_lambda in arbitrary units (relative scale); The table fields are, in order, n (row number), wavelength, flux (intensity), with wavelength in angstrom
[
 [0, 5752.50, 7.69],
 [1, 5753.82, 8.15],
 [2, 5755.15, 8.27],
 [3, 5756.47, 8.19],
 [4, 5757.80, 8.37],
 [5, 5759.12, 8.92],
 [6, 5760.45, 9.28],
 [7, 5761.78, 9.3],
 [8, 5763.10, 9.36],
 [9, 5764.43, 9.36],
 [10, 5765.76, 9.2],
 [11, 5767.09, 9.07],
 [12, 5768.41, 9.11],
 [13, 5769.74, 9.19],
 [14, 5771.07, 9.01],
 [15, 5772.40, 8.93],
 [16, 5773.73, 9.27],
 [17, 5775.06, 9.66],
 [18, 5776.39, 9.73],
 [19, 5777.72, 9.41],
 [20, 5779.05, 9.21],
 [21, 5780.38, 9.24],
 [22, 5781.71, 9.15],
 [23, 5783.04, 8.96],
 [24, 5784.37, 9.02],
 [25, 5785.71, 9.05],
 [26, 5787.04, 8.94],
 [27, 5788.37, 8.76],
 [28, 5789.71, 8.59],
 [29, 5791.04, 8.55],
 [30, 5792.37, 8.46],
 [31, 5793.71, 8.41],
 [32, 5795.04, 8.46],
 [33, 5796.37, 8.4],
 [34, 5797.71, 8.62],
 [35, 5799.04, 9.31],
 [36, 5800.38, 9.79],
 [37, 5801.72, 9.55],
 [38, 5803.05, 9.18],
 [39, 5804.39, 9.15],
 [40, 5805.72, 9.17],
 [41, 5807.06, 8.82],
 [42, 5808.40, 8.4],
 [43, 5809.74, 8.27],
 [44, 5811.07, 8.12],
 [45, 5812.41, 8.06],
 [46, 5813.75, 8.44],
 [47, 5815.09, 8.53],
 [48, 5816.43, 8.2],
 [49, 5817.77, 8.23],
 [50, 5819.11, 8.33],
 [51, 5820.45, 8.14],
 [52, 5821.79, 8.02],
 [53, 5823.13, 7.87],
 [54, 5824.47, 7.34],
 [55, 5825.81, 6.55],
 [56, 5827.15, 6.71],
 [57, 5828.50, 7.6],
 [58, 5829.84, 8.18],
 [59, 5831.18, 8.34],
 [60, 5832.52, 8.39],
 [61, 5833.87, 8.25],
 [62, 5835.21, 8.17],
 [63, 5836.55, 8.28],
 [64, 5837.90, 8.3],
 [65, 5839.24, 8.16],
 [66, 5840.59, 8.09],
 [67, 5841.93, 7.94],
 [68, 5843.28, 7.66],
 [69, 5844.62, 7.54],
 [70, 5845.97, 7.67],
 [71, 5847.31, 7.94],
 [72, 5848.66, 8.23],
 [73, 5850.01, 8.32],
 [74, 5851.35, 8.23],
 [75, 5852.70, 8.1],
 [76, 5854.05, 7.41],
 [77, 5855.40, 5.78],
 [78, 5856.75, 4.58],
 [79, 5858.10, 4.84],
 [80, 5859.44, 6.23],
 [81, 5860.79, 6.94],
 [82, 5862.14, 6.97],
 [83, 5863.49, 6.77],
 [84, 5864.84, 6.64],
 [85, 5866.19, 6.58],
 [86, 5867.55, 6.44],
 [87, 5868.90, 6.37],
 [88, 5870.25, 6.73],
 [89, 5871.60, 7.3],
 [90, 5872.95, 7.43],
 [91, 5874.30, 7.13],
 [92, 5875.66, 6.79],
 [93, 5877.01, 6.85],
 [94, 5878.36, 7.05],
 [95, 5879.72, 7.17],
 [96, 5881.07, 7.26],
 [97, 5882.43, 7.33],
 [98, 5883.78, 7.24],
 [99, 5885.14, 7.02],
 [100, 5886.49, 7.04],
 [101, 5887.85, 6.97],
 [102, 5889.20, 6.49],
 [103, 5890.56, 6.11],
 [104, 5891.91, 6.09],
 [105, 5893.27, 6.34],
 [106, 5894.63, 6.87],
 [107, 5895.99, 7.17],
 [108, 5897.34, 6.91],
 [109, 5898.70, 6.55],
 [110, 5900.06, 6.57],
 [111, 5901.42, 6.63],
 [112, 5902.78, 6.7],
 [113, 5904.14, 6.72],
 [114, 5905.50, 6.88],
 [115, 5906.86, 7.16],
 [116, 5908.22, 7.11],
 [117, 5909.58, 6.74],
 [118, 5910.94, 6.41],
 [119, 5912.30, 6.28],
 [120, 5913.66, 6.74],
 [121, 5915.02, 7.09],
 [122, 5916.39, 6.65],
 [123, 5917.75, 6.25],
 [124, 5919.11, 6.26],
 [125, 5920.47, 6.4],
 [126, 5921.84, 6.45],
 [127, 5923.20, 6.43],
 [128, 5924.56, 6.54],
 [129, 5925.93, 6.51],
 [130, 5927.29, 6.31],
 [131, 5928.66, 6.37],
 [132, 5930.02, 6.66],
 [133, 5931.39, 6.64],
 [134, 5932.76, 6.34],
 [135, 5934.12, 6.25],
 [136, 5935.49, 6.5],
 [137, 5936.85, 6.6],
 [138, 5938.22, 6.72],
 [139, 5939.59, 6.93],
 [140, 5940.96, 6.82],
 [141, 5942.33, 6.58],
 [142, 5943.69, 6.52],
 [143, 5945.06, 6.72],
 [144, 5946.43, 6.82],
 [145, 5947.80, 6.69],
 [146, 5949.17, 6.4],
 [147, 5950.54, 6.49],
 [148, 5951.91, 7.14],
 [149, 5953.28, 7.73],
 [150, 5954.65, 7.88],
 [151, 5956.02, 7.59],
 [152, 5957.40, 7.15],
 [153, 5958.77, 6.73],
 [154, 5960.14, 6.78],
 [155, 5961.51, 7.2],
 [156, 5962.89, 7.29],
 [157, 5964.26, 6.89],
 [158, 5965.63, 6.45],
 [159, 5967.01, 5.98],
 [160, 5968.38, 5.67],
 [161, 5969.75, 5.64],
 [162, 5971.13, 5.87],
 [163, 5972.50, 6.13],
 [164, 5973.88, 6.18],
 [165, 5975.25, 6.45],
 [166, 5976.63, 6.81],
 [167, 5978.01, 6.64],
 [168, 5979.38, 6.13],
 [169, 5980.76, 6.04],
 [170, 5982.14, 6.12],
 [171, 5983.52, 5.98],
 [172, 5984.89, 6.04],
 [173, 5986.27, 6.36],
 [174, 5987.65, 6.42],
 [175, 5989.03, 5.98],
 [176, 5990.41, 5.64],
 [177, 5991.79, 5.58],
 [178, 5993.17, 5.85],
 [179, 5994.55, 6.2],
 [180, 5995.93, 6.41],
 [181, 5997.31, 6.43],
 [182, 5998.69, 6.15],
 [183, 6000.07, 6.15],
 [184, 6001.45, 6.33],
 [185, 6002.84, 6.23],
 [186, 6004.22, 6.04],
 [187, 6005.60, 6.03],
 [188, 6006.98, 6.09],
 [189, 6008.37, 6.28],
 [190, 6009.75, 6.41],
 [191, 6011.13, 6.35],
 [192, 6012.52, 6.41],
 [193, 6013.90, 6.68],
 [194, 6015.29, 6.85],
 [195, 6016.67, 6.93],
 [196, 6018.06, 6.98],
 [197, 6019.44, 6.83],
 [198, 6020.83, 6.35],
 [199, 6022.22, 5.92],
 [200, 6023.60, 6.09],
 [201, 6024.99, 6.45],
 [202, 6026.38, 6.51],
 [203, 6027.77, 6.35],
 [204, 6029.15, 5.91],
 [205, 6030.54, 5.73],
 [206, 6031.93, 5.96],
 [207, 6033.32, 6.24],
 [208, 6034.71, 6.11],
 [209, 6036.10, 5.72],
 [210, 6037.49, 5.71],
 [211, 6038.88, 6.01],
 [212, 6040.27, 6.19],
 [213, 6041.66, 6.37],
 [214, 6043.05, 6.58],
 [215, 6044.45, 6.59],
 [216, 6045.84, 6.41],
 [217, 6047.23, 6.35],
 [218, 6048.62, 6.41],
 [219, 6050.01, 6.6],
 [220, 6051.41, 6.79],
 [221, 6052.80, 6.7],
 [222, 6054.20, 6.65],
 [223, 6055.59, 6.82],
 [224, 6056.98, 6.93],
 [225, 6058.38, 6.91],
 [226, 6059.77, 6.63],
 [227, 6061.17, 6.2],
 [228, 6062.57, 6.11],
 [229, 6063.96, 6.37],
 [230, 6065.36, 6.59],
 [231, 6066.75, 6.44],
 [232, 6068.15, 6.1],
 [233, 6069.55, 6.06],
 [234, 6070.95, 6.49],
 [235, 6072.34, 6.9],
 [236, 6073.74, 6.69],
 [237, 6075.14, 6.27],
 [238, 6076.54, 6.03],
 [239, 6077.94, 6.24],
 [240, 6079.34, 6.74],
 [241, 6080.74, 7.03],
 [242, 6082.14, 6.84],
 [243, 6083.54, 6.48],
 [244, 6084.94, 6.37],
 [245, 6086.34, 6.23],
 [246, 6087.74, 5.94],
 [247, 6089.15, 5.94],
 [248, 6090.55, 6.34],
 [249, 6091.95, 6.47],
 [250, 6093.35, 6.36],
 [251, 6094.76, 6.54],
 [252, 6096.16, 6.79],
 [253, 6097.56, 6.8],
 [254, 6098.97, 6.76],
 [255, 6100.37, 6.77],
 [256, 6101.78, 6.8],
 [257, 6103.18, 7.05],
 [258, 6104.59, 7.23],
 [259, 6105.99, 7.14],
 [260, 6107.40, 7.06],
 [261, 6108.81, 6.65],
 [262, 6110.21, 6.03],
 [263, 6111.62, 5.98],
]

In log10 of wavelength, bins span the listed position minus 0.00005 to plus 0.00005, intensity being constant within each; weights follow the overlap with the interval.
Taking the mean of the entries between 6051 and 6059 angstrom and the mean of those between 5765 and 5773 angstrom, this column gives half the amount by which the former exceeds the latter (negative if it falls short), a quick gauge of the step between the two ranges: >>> -1.1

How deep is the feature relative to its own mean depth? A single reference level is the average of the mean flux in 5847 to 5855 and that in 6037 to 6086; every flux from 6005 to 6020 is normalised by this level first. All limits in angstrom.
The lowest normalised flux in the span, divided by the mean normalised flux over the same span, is 0.923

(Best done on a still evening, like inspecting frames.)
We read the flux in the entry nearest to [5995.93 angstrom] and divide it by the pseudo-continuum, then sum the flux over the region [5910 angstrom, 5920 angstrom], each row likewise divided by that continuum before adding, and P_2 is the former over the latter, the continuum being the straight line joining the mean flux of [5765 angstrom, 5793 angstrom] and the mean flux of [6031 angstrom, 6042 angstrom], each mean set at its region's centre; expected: 0.161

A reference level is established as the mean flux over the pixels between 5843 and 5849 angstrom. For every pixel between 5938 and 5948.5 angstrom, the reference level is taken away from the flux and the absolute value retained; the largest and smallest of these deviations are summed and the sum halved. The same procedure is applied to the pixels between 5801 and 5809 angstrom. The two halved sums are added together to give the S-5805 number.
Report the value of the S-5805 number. 2.25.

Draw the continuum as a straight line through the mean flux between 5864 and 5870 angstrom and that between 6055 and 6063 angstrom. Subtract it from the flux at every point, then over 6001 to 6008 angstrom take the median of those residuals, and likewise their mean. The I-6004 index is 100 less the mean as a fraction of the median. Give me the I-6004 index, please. 99.1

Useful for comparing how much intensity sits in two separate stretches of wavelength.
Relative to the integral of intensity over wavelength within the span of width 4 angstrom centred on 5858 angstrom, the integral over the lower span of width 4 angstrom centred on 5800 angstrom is 1.8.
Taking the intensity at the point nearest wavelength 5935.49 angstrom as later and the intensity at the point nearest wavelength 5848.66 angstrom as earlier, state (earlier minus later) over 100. 0.017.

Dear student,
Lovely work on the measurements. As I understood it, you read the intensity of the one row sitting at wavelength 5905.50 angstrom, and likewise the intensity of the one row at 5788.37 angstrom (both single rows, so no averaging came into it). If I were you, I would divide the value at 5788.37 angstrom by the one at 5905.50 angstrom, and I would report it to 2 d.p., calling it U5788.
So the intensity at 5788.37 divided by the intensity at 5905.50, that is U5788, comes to 1.27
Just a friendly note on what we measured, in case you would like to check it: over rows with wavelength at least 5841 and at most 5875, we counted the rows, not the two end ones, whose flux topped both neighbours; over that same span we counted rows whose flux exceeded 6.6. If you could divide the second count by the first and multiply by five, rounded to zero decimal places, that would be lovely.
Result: 30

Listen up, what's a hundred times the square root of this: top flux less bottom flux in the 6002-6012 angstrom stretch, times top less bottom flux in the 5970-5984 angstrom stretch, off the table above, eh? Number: 60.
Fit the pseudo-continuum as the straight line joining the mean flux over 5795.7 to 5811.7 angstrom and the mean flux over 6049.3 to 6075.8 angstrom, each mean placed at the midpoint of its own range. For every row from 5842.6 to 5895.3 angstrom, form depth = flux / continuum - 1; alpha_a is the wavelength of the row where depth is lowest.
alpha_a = 5856.75 angstrom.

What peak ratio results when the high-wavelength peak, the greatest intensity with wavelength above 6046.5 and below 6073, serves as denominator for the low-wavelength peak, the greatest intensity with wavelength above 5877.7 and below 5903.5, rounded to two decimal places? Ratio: 1.06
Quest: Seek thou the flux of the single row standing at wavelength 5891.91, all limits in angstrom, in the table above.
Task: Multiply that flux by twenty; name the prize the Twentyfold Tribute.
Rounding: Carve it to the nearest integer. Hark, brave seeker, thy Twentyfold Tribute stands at 122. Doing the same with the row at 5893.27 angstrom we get 127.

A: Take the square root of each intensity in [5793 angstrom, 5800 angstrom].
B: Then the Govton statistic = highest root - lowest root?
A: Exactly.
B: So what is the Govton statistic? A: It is 0.15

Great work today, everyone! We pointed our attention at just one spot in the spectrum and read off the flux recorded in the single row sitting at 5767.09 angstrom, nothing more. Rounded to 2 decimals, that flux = 9.07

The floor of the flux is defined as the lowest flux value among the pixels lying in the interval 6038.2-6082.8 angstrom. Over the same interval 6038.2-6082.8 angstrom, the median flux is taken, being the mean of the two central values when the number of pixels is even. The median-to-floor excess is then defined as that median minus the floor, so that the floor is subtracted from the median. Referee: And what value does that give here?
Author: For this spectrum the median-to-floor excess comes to 0.5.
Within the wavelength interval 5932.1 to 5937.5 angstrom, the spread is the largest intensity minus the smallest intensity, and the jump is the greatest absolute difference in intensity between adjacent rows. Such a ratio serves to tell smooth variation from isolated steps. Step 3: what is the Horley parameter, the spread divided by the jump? 1.40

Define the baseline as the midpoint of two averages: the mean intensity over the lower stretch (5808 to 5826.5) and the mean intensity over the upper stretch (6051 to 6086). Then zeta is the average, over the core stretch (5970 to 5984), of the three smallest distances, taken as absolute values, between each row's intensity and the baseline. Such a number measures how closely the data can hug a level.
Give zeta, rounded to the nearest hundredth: 0.65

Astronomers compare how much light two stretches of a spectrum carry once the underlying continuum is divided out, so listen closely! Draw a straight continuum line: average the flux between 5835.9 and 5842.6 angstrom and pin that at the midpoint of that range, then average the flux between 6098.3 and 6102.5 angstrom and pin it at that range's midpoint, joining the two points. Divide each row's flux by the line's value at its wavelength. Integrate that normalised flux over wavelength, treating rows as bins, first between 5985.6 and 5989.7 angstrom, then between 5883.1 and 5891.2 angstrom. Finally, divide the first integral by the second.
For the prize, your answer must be 0.50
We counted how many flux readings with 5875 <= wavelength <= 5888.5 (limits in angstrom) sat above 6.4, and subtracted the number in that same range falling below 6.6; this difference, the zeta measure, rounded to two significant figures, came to 10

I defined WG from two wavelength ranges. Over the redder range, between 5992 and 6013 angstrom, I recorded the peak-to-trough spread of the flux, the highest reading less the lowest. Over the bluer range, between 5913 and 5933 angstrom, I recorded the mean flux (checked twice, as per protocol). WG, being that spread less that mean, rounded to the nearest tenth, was -5.9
